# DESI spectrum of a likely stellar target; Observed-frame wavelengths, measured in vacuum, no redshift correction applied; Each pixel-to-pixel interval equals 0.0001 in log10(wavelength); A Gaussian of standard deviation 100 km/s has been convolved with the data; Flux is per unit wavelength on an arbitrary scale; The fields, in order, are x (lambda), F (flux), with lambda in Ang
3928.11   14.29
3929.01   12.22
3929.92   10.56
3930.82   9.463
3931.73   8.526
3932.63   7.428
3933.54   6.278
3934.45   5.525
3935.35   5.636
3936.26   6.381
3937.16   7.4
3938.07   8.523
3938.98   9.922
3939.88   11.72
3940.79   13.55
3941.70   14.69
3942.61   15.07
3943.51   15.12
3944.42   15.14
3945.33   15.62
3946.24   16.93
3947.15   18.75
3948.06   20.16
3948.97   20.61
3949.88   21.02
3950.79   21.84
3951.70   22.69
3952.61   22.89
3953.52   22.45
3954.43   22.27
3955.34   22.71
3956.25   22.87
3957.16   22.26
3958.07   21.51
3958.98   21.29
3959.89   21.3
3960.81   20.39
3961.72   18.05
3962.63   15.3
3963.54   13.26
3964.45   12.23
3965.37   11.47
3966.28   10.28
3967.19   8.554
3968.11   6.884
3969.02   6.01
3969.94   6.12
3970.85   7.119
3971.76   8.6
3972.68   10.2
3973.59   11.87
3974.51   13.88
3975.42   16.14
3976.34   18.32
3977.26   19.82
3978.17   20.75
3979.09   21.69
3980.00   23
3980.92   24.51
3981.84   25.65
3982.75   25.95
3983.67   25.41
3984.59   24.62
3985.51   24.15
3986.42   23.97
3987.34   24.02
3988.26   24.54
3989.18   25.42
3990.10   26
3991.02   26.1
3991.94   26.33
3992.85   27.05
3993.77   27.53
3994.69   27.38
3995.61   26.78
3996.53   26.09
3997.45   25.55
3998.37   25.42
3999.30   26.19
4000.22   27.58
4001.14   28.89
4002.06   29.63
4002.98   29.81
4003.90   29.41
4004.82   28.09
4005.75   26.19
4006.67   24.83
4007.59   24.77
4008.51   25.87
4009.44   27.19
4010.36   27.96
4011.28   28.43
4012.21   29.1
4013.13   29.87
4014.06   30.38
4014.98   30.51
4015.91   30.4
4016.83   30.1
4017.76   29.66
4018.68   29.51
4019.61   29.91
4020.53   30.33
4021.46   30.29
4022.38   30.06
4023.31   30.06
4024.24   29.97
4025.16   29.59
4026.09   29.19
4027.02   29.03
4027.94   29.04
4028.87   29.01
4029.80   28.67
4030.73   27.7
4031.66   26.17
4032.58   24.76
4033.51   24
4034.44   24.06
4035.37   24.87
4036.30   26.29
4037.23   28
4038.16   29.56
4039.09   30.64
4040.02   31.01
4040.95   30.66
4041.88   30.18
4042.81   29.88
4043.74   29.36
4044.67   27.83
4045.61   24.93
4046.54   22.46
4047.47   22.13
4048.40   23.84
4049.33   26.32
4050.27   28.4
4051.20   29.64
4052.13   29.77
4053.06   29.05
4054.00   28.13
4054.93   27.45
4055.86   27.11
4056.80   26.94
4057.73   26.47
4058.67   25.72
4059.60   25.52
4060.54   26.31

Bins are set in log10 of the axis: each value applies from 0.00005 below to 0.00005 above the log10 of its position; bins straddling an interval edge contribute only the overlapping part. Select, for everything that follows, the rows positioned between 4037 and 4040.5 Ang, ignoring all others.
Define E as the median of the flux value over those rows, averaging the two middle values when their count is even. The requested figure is 30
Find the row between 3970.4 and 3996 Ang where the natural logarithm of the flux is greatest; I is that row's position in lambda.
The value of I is 3993.77 Ang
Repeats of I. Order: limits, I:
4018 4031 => 4020.53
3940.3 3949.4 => 3948.97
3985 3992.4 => 3991.94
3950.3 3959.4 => 3952.61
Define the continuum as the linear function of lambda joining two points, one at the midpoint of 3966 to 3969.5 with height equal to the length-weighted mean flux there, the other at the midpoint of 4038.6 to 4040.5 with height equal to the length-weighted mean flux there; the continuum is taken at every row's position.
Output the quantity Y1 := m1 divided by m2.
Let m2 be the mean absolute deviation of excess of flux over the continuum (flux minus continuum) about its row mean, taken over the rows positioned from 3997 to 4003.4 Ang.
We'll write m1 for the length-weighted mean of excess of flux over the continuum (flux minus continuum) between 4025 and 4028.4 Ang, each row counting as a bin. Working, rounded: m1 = 2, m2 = 1.1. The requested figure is 2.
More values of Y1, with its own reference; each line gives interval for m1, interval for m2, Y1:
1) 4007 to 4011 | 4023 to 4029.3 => 6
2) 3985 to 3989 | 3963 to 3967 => 8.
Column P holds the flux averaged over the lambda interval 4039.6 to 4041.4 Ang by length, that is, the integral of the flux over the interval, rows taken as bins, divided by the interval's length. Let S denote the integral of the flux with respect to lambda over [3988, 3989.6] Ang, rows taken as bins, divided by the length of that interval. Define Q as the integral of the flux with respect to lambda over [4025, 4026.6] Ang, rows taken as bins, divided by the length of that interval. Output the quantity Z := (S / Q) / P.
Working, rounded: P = 30.8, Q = 29.2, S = 25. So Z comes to 0.028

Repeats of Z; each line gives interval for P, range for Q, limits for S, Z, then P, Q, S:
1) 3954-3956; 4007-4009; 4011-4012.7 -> 0.050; 22.5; 25.3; 29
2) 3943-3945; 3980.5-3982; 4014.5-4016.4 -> 0.081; 15.2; 24.9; 31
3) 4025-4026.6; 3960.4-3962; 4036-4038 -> 0.049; 29.2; 19.3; 28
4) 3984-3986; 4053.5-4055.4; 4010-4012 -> 0.042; 24.5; 27.8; 28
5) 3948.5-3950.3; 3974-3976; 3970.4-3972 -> 0.025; 20.8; 15.1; 8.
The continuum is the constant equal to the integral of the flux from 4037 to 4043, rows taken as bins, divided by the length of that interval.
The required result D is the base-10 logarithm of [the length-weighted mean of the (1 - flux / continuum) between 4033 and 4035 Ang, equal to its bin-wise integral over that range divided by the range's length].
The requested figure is -0.7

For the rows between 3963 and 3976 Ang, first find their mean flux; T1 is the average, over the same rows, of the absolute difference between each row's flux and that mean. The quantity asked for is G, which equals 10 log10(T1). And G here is 4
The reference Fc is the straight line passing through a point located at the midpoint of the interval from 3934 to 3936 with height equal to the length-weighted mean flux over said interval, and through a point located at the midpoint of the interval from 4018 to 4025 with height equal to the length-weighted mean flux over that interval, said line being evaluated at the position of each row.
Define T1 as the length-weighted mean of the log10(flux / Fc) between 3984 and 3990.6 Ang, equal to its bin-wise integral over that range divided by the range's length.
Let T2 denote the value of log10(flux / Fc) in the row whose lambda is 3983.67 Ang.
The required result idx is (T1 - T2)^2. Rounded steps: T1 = 0.08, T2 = 0.12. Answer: 0.001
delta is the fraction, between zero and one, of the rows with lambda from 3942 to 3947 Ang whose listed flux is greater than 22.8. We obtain 0.0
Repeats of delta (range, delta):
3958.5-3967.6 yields 0.0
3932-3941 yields 0.0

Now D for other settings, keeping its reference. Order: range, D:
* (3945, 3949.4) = -0.4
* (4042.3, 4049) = -0.8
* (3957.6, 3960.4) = -0.5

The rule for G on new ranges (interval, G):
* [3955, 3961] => -1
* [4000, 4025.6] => 1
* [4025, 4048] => 4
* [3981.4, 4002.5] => 0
